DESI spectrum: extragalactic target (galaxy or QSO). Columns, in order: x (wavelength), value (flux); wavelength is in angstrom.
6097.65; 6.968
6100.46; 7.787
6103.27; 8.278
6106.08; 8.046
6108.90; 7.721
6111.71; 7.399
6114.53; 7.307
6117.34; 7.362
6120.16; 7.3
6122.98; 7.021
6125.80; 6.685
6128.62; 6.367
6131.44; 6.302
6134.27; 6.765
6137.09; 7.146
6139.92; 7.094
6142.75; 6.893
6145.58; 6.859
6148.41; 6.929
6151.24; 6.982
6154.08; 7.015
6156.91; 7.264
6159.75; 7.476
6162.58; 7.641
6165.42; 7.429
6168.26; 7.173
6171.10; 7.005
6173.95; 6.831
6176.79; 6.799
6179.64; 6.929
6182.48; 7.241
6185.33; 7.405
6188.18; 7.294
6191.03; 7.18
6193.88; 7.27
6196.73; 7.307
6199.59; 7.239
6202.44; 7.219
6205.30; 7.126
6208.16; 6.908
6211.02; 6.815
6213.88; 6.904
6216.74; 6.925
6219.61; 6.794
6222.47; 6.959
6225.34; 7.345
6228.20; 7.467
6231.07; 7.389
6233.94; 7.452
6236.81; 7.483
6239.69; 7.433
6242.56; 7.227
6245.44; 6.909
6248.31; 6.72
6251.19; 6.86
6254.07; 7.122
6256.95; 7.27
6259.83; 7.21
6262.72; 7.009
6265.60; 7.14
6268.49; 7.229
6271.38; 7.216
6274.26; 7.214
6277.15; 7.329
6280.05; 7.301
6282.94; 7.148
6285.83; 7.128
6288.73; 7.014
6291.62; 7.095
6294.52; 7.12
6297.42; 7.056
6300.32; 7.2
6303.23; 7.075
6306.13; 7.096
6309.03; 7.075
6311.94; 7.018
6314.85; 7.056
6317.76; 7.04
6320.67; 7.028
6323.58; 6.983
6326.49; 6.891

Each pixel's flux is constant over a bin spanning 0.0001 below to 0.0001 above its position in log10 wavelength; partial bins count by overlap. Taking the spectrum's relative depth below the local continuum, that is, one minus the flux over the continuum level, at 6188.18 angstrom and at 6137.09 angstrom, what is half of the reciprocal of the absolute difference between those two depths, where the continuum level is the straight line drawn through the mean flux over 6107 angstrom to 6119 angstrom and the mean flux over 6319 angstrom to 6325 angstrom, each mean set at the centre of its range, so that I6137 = 14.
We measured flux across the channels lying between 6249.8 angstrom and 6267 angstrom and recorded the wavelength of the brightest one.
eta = 6256.95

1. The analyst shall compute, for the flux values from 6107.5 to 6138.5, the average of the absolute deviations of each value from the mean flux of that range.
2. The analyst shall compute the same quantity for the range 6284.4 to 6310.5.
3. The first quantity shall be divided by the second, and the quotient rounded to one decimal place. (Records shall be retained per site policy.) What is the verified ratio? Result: 10.2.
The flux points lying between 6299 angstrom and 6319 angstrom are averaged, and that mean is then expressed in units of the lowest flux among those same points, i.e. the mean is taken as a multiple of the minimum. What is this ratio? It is 1.01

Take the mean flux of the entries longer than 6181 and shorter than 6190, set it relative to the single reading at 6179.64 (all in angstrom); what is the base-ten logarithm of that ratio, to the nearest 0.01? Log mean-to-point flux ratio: 0.02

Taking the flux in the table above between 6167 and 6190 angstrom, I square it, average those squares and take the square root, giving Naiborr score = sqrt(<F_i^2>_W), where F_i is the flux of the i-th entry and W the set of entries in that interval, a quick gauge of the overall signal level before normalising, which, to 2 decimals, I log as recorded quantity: 7.09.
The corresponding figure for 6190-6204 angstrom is 7.24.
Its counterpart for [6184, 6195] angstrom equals 7.29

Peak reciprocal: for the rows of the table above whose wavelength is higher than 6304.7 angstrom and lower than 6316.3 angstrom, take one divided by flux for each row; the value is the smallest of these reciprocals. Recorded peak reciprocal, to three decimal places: 0.141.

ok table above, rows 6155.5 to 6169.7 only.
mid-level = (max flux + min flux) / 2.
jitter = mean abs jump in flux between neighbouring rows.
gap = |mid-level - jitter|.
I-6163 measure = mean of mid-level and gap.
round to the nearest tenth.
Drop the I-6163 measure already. 7.3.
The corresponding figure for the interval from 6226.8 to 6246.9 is 7.1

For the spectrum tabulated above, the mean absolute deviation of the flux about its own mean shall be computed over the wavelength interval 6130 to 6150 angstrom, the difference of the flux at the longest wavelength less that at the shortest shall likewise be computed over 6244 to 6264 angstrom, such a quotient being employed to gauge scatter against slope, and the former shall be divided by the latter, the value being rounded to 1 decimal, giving 1.8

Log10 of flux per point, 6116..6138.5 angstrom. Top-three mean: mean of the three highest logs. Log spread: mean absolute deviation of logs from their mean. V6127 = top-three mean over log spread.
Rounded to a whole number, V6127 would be 40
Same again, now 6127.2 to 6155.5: 61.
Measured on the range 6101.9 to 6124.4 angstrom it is 46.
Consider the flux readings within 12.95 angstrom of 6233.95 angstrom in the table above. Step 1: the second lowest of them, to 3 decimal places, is 6.959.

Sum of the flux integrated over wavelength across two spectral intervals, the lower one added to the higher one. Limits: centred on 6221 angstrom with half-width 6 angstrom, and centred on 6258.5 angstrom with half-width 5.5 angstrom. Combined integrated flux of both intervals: 163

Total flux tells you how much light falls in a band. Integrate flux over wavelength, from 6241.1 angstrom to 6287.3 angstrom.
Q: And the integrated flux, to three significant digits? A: 329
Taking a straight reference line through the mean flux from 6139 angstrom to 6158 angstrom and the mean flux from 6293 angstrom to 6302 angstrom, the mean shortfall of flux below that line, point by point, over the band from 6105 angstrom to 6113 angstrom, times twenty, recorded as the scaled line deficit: -15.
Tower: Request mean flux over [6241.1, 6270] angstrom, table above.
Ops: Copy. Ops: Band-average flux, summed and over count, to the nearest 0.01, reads 7.07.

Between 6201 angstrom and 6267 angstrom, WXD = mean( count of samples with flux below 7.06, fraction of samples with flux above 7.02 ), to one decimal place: 5.3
